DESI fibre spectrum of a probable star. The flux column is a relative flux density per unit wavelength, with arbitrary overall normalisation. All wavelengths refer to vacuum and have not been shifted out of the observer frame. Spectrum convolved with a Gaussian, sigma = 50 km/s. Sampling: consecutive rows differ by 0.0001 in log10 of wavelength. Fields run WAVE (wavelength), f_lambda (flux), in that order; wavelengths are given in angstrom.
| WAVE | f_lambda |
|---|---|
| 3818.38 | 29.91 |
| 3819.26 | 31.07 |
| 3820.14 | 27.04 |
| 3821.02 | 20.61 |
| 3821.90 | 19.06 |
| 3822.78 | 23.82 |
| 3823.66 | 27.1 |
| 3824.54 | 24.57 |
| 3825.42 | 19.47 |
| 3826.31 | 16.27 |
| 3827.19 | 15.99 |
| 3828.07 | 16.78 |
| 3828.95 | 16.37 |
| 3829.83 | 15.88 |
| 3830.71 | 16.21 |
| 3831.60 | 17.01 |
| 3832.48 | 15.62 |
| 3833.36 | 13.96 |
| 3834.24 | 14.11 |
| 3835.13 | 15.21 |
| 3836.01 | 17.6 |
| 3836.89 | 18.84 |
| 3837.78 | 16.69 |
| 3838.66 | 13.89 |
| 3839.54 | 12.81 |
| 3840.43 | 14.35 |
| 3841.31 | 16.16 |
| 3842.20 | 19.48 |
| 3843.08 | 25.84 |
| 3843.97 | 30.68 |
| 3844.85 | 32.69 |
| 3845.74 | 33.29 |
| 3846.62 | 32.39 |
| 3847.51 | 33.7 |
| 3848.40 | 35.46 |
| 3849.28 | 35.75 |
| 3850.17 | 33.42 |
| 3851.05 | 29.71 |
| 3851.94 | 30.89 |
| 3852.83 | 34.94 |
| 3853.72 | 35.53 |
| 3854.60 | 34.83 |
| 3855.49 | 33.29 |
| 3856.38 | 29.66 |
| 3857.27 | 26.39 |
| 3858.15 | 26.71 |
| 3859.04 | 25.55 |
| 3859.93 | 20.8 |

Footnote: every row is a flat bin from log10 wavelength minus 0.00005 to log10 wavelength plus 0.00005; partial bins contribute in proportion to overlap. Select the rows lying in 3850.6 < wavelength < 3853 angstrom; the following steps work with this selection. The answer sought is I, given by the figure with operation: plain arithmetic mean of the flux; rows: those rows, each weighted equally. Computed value 32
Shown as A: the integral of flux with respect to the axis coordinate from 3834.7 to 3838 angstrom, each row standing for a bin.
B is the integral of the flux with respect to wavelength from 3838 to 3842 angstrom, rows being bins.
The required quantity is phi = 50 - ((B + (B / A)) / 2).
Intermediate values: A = 56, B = 59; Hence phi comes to 20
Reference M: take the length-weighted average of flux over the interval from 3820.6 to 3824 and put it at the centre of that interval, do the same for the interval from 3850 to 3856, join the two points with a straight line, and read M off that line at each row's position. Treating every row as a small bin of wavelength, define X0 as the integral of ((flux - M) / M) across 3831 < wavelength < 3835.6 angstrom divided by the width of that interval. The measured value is -0.4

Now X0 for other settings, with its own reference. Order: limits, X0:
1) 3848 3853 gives 0.0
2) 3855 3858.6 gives -0.2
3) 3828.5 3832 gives -0.4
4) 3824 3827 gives -0.2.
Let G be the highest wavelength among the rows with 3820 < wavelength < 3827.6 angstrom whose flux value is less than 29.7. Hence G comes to 3827.19 angstrom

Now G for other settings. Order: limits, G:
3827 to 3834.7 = 3834.24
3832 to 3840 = 3839.54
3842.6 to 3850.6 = 3843.08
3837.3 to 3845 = 3843.08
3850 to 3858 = 3857.27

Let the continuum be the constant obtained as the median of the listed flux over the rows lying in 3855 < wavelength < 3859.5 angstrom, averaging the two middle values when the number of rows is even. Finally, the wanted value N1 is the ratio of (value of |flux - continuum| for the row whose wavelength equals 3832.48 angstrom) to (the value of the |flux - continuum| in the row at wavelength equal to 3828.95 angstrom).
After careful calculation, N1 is 1.1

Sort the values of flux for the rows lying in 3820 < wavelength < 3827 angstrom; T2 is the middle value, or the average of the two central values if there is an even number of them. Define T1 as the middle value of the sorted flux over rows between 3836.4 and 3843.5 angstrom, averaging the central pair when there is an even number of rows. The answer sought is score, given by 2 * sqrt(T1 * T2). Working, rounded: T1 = 16.4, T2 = 22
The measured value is 38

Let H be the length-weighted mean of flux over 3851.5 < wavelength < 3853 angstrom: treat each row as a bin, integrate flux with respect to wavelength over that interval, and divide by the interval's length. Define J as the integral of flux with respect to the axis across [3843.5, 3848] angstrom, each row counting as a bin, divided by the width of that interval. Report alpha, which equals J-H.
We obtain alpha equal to 0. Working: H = 32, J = 32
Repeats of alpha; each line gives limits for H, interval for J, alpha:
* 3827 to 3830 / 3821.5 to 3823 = 5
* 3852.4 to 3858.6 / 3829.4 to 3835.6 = -16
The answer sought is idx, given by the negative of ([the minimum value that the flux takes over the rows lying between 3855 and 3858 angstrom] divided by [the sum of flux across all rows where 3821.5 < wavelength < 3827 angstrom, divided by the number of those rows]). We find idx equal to -1.2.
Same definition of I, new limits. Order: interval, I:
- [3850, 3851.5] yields 32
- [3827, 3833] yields 16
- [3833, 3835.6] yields 14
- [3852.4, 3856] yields 35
